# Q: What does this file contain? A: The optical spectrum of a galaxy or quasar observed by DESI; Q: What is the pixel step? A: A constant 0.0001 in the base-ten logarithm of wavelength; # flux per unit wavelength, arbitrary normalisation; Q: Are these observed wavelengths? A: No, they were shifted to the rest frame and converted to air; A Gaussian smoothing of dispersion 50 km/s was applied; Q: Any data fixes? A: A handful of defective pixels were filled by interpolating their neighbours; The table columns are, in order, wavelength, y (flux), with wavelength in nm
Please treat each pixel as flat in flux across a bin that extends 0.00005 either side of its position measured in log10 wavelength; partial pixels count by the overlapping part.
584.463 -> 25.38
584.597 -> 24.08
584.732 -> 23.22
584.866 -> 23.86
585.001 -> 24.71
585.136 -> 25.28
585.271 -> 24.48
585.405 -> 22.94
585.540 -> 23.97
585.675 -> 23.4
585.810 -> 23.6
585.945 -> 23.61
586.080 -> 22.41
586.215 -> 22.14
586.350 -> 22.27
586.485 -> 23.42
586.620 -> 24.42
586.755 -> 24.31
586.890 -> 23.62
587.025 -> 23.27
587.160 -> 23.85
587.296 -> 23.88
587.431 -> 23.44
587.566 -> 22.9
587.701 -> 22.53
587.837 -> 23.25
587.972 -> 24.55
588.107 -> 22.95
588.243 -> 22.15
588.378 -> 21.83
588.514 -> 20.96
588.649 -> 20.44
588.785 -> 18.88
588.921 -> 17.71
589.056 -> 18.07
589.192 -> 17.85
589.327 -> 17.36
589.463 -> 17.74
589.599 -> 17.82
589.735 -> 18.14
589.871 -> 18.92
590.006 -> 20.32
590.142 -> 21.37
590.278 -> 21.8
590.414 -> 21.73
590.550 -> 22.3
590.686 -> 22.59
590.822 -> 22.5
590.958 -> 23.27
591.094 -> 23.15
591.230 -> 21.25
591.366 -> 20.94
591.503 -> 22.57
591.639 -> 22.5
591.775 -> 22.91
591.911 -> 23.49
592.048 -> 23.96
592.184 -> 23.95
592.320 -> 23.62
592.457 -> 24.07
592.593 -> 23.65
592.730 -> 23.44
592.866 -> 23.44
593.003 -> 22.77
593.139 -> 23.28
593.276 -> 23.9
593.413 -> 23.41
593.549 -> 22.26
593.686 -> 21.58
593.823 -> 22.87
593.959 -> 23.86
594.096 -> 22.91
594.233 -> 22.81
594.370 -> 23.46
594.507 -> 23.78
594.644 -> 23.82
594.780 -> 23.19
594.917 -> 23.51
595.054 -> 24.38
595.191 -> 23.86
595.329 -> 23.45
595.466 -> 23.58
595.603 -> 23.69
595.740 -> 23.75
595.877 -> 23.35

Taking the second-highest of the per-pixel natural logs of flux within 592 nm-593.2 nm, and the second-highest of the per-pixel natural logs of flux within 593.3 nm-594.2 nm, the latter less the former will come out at -0.02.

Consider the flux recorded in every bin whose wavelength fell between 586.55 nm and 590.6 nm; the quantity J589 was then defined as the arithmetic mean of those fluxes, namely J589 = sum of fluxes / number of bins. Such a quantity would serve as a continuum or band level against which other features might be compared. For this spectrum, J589 21.3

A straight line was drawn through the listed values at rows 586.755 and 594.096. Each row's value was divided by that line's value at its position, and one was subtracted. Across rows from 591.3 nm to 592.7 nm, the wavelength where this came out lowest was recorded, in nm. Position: 591.366 nm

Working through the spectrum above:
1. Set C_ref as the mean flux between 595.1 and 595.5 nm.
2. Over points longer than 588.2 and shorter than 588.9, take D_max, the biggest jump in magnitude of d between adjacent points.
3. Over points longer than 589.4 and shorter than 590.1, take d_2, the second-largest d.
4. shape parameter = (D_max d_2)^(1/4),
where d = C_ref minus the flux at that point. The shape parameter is 1.7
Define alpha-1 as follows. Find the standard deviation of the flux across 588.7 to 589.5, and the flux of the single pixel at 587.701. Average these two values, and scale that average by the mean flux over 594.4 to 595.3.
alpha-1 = 273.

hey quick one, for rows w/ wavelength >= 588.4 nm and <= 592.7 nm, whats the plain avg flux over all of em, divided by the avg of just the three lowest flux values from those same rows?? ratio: 1.20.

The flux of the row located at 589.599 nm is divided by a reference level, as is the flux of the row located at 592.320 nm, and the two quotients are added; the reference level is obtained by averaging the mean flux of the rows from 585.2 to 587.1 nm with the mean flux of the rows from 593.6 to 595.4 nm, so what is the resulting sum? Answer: 1.77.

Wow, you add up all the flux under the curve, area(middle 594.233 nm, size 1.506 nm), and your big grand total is 34.8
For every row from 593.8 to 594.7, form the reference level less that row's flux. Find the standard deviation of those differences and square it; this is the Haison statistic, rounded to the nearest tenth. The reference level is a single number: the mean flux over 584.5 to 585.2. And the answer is 0.2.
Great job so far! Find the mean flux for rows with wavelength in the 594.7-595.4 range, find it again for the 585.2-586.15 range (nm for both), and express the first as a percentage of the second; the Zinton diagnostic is 101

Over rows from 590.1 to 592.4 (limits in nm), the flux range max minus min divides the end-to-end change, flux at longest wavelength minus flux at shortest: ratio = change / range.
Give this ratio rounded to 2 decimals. 0.75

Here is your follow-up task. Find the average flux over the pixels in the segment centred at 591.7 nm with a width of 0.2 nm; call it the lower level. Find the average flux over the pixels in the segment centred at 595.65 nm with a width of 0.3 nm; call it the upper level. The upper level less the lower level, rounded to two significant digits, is 1.0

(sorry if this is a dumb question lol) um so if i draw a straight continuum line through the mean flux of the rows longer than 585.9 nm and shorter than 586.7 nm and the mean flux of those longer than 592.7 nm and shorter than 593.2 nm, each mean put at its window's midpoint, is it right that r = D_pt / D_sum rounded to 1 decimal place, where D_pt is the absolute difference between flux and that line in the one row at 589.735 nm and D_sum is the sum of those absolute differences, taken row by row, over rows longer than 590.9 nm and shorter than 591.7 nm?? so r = 0.9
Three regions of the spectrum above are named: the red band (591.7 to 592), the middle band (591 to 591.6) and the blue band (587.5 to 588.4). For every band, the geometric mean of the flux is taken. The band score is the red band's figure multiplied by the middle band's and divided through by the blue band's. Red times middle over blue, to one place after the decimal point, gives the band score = 22.3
